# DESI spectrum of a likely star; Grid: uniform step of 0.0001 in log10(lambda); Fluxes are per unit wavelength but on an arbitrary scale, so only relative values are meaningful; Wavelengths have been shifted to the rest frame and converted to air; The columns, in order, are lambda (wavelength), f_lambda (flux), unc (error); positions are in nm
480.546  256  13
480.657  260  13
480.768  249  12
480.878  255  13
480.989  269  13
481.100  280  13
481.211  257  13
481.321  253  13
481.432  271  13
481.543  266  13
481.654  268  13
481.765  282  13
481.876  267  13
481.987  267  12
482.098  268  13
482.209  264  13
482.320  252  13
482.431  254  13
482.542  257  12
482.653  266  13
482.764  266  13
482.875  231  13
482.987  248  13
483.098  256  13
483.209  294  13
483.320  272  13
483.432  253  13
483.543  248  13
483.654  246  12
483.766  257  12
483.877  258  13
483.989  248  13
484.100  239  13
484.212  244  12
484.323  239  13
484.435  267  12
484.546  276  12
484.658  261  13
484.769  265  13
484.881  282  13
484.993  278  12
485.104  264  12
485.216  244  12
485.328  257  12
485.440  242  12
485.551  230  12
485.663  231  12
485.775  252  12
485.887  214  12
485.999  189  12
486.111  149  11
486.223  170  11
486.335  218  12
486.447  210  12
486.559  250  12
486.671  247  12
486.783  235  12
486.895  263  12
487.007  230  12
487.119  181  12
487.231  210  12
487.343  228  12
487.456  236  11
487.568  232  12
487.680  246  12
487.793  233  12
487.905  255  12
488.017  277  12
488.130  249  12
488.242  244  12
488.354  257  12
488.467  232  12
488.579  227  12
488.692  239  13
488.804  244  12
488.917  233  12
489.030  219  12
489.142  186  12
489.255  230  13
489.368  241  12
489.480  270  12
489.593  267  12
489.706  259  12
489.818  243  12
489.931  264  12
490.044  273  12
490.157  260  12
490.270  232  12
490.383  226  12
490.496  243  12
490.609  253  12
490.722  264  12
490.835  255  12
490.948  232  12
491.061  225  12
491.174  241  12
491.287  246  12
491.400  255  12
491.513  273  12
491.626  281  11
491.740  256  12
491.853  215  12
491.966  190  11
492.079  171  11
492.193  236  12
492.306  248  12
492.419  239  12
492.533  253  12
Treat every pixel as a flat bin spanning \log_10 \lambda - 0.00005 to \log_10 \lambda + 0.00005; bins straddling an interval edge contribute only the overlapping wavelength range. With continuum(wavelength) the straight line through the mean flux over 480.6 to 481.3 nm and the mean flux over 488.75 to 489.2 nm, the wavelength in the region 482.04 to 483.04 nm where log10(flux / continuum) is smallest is 482.875 nm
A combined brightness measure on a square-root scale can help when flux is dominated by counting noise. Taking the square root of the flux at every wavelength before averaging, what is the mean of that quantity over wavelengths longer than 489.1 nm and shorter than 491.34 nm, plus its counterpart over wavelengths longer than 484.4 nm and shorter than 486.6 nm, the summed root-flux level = 31.0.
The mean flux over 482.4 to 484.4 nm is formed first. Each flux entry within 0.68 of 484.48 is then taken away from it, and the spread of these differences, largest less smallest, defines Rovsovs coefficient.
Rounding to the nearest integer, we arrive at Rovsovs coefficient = 43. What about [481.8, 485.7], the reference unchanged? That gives 64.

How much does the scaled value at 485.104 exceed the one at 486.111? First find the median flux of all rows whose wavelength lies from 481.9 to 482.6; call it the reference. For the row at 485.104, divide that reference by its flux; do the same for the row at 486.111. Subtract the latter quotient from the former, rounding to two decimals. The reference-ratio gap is -0.76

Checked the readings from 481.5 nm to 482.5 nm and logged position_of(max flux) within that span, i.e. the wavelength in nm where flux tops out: 481.765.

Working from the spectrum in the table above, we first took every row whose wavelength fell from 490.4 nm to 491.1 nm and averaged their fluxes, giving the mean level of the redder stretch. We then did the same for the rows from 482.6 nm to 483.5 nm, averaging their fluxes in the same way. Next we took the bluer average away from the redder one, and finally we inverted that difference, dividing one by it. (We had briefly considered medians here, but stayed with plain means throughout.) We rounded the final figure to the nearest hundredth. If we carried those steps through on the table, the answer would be -0.06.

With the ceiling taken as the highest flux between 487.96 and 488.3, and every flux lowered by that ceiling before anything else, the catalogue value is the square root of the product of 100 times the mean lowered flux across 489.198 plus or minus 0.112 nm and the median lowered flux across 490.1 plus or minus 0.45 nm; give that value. 424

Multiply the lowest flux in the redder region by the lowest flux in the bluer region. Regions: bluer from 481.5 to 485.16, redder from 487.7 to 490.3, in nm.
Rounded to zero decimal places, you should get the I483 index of 42966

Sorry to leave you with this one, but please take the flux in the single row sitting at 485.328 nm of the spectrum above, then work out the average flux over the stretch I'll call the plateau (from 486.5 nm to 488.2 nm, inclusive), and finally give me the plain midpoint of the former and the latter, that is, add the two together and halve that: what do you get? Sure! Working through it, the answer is 248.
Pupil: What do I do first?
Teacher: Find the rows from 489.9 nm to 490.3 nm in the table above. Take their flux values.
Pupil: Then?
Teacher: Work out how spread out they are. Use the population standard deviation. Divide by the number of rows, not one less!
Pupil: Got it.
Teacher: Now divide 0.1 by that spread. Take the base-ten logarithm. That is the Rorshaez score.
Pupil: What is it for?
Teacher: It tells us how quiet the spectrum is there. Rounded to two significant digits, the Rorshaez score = -2.2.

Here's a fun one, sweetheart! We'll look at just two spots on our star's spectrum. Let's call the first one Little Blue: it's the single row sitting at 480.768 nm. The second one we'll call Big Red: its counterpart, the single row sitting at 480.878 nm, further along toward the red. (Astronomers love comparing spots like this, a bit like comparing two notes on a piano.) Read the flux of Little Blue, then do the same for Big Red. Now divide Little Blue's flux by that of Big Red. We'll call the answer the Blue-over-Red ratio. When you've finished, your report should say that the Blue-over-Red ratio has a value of 0.98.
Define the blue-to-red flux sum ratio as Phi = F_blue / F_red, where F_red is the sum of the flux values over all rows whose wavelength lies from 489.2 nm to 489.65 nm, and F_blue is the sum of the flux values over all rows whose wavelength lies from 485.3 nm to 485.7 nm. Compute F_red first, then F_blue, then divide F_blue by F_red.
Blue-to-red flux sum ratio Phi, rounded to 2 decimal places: 0.95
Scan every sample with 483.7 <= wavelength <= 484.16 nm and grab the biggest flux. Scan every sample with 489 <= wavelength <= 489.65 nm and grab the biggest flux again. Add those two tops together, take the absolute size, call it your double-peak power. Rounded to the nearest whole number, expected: 528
